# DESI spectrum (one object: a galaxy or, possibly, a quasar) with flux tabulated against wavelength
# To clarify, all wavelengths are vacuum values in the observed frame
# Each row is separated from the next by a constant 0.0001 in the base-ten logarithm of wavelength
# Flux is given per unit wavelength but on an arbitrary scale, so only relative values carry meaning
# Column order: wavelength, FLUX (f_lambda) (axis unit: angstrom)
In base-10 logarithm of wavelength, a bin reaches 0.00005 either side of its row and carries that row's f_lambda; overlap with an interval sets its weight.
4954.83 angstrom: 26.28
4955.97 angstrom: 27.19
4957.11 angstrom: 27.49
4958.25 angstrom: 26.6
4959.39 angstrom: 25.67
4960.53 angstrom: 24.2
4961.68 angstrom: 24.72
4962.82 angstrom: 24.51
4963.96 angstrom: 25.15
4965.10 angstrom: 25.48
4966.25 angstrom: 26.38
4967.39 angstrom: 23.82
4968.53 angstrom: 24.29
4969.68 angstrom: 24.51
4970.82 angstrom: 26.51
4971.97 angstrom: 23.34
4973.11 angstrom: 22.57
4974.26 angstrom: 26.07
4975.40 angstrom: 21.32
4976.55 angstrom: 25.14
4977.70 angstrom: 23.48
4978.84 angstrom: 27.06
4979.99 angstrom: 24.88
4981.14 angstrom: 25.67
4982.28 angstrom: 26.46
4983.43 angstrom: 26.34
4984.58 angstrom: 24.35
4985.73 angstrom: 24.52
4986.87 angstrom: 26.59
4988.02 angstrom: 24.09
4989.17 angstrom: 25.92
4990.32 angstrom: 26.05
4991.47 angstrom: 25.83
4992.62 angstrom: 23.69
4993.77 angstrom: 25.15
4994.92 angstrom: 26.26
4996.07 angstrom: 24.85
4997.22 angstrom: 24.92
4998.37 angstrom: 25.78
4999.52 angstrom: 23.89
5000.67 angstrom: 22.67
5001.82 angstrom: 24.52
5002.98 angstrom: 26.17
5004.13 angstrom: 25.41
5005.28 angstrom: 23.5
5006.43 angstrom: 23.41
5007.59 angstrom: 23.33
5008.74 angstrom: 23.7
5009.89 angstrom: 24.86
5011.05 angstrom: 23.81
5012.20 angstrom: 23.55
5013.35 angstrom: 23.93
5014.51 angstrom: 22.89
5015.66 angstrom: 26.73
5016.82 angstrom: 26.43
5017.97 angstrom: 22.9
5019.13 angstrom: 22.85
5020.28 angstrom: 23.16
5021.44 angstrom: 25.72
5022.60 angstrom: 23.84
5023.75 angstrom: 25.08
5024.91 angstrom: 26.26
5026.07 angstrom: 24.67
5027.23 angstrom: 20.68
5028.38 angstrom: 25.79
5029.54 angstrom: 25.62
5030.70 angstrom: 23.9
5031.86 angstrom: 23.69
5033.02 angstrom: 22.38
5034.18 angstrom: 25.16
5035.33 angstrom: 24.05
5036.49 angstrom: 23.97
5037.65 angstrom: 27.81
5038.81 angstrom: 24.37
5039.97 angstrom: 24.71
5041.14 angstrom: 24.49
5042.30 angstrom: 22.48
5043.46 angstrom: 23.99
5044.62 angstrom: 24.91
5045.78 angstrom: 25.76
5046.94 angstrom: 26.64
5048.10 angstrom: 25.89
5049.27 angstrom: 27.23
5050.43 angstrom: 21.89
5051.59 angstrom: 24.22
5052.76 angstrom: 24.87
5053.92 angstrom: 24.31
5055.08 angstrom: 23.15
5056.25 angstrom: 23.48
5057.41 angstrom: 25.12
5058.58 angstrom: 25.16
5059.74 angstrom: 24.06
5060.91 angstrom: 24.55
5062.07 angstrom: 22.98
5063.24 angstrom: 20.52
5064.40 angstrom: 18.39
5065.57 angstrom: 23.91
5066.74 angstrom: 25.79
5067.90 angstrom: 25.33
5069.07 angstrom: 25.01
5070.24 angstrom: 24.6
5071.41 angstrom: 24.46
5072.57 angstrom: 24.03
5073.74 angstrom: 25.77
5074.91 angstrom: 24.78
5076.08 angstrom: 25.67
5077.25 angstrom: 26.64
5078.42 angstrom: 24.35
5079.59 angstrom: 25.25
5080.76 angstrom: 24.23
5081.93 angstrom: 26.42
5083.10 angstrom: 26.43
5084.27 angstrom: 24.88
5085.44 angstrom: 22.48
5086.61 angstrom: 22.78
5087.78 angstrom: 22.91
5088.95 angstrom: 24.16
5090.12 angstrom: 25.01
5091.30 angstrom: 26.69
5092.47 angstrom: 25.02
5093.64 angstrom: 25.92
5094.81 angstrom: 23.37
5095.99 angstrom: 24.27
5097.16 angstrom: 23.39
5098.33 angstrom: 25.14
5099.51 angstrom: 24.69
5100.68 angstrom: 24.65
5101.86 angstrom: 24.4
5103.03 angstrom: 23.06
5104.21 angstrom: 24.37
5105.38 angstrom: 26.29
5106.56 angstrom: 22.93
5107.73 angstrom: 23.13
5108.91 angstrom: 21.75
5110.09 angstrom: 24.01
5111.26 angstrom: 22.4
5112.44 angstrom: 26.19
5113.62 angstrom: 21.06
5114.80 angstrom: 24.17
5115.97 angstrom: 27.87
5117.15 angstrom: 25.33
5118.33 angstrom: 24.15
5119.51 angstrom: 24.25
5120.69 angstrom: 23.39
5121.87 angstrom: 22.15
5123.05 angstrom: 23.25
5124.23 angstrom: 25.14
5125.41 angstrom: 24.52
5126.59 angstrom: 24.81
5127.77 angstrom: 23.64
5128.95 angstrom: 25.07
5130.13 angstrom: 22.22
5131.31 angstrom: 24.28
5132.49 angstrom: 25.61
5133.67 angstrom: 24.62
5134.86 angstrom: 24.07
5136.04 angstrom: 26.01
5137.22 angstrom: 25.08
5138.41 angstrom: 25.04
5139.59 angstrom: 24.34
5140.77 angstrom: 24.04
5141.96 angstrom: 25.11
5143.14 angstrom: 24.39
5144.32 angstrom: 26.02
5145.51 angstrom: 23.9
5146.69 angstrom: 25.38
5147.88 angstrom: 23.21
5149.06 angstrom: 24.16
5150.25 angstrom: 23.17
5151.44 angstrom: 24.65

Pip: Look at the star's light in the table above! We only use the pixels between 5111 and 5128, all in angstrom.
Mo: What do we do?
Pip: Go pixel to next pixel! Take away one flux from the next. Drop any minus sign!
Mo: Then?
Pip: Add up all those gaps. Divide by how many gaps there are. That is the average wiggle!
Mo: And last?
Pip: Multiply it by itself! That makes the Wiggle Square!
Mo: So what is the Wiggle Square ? 3.6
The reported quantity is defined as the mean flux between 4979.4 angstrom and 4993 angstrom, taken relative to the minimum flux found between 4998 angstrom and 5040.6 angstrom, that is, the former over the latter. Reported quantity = 1.23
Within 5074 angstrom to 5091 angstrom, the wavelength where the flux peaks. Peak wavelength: 5077.25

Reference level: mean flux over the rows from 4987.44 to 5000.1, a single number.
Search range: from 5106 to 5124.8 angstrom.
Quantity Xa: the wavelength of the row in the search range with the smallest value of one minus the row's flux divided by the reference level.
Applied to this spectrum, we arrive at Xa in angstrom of 5115.97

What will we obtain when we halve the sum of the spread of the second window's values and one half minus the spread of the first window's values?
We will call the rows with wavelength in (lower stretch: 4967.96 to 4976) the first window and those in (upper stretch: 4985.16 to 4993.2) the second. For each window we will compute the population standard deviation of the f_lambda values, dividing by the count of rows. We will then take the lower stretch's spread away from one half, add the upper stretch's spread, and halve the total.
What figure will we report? -0.09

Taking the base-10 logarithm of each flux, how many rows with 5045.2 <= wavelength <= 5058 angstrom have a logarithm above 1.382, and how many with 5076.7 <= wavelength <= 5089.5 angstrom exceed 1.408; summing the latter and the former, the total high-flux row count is 11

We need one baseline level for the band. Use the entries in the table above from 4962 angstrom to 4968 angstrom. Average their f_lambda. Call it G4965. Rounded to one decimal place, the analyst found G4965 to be 25.1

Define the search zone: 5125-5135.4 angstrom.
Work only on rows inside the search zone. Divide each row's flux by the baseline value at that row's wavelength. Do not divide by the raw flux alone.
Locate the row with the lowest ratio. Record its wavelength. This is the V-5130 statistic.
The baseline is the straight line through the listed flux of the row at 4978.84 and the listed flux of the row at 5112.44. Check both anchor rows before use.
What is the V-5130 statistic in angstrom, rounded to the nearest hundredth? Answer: 5130.13 angstrom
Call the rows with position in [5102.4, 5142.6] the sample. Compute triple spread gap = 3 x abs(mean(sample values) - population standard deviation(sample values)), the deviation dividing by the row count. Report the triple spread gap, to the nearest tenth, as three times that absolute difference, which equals 68.5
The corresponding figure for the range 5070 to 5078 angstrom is 72.9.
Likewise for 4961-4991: 70.9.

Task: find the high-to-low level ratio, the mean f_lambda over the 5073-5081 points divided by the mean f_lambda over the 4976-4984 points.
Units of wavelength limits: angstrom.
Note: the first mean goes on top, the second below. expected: 0.99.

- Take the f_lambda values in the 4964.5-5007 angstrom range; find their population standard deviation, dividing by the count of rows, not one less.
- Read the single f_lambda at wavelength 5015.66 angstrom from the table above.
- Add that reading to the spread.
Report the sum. 28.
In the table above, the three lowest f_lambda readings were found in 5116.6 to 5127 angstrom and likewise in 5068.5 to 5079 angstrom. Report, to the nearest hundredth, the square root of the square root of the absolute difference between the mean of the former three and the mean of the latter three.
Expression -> 1.08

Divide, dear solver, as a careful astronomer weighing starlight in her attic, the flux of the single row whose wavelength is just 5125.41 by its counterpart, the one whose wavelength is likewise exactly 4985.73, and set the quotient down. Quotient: 1.00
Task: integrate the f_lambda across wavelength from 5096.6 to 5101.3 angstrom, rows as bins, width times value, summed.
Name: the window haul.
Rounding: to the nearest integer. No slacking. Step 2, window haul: 115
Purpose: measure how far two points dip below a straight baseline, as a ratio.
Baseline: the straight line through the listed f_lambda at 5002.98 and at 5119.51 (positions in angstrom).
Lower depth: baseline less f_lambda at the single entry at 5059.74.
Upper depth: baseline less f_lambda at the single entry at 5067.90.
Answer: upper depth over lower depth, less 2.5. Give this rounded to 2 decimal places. -2.70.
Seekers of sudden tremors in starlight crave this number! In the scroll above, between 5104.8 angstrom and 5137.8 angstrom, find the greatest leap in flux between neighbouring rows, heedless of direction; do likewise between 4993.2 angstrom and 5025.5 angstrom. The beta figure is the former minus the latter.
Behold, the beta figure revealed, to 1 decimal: 1.3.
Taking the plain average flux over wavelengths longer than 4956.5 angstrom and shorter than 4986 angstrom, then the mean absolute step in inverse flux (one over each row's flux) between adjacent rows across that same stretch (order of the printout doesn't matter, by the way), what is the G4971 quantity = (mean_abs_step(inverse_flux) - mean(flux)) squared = 626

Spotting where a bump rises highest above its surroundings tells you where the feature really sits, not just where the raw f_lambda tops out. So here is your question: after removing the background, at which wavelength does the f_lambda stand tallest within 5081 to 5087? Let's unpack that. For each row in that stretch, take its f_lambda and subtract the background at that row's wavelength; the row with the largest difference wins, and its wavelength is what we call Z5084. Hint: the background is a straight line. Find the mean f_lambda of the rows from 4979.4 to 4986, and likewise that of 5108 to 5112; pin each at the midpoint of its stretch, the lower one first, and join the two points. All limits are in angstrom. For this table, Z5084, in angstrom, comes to 5083.10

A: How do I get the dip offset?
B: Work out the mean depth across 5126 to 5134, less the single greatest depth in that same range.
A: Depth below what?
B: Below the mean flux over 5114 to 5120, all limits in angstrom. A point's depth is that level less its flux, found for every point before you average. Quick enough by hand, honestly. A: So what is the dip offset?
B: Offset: -2.1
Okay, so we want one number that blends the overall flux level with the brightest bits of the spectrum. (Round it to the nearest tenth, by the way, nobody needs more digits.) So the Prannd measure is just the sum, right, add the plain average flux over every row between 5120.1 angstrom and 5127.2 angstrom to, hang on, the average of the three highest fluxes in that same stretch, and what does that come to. 48.7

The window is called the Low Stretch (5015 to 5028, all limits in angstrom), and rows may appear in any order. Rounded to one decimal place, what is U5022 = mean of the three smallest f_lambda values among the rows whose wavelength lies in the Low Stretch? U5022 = 22.1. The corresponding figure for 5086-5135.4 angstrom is 21.7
